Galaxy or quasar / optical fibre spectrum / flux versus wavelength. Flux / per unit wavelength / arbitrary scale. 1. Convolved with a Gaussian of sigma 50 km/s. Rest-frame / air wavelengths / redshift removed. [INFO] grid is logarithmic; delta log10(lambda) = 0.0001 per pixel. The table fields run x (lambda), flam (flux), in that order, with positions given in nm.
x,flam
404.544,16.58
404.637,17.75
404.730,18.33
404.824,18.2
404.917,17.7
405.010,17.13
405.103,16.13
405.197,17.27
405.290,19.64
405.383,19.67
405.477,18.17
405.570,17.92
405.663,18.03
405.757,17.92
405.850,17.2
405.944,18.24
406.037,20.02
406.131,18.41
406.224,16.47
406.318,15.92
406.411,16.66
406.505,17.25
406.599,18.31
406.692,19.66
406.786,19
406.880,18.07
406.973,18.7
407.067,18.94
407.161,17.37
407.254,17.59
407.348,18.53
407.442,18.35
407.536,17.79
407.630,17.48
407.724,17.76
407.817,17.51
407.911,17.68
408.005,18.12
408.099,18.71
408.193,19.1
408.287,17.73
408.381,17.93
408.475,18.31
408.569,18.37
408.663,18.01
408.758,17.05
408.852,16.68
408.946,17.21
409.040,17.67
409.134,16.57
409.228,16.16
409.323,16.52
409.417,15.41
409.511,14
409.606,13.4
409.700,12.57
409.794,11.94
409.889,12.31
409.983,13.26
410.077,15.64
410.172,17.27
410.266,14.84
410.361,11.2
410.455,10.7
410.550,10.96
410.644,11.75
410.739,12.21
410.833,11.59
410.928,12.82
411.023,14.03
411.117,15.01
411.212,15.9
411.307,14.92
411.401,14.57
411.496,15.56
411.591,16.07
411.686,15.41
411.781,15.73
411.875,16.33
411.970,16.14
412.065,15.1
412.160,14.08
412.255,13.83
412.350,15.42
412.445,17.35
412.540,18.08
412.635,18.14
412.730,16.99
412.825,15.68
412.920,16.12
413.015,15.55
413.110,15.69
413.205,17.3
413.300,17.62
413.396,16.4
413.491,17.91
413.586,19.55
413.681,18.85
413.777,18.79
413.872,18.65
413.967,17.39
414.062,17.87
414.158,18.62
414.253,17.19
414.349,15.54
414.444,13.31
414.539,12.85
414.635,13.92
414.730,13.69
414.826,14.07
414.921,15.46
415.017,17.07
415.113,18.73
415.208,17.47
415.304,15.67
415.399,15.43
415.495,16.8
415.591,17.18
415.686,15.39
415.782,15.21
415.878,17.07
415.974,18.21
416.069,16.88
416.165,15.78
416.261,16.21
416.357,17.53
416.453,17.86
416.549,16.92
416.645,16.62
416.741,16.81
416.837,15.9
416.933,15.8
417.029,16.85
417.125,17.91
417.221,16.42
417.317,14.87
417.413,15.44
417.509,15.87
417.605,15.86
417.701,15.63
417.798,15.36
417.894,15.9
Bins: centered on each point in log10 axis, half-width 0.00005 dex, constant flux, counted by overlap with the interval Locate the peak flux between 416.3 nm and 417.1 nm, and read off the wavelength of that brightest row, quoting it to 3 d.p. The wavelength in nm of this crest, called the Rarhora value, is 416.453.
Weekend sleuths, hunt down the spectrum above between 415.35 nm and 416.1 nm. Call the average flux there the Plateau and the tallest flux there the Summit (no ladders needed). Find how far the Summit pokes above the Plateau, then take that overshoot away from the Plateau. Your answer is 14.8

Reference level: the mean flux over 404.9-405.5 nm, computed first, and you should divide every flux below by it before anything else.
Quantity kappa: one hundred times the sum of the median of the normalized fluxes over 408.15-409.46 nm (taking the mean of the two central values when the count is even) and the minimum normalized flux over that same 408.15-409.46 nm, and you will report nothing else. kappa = 183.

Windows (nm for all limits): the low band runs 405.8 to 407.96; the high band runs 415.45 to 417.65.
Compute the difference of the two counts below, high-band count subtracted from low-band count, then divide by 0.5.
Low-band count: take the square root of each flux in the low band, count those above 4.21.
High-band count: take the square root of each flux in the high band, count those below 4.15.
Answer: -12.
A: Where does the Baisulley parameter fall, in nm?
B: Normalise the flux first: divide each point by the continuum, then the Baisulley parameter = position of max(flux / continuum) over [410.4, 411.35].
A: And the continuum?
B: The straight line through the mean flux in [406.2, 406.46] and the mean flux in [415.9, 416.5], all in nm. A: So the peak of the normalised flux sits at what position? 411.212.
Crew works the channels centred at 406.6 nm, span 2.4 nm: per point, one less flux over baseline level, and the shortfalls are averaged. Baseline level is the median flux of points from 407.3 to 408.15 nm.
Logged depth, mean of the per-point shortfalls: -0.01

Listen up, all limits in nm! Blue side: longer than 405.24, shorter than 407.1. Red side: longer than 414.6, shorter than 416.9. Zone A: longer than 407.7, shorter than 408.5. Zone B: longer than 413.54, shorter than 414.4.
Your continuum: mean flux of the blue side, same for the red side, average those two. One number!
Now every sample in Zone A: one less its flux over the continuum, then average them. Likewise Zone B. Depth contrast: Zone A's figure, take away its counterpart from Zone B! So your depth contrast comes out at 0.00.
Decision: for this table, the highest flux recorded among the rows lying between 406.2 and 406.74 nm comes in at 19.66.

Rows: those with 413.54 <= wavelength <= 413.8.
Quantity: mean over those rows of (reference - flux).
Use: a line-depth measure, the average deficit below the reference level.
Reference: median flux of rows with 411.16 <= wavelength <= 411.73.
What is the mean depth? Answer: -3.6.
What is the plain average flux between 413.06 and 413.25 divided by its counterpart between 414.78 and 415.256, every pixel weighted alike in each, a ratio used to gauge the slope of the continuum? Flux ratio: 1.00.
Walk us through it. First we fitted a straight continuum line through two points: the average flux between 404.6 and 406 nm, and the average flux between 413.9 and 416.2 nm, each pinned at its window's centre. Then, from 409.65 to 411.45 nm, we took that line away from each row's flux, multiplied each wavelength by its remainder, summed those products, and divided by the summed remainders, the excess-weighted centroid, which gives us 410.47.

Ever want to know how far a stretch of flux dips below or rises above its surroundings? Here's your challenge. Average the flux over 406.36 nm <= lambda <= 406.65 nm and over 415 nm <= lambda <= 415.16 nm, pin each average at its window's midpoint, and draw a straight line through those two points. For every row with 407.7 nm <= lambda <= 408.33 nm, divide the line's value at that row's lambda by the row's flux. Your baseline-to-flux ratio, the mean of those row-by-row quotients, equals 0.97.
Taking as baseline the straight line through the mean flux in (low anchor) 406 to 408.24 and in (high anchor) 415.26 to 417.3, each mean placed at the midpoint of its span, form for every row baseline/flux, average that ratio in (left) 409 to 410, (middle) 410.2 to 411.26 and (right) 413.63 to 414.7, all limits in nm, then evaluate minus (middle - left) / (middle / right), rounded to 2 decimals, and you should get -0.11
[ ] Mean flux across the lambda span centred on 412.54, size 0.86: 16.2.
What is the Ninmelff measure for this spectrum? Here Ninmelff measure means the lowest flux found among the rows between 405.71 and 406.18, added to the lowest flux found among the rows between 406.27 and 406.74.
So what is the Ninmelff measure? 33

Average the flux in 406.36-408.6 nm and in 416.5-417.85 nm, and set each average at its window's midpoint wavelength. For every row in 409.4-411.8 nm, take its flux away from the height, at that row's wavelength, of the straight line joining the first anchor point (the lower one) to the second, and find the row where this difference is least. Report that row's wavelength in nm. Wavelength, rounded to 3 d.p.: 410.172 nm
